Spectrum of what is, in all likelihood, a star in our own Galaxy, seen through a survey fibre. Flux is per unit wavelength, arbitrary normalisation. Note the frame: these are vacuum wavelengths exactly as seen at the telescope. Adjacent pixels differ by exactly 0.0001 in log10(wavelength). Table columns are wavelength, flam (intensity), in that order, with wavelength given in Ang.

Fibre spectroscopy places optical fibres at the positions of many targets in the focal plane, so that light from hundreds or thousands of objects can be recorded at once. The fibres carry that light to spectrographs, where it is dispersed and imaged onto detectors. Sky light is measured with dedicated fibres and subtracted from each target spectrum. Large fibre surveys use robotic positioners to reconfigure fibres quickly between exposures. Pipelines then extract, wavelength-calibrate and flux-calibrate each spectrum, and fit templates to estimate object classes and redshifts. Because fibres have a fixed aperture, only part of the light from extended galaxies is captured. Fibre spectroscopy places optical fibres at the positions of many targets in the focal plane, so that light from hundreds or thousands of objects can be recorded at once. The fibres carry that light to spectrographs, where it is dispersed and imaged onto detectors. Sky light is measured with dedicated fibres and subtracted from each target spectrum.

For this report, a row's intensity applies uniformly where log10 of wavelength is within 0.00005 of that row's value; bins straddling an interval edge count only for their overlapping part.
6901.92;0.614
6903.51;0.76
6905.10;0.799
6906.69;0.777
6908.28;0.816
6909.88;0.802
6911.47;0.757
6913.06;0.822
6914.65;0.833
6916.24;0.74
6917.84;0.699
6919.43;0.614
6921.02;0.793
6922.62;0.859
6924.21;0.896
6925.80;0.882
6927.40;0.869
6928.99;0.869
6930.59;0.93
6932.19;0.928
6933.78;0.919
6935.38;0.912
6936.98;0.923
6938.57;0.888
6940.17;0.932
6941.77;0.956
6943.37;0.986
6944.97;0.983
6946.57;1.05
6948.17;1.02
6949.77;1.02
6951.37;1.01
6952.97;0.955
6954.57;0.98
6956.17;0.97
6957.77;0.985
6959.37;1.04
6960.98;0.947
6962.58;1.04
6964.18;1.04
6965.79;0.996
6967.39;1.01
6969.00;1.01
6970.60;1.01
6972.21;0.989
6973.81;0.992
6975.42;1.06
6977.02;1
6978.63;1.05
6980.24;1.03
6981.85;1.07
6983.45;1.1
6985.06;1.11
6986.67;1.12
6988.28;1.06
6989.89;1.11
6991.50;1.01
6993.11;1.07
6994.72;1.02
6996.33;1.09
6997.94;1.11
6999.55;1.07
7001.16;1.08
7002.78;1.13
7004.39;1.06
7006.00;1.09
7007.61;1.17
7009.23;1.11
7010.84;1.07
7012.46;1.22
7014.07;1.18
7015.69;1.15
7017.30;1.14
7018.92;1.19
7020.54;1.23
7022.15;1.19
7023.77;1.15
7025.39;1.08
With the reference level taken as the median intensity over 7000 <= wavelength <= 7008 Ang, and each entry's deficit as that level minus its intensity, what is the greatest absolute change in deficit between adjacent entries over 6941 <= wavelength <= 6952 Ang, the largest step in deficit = 0.07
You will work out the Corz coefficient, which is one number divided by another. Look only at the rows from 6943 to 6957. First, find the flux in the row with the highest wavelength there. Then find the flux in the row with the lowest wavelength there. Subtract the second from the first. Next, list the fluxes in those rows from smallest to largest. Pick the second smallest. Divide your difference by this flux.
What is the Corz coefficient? -0.02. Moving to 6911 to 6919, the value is -0.08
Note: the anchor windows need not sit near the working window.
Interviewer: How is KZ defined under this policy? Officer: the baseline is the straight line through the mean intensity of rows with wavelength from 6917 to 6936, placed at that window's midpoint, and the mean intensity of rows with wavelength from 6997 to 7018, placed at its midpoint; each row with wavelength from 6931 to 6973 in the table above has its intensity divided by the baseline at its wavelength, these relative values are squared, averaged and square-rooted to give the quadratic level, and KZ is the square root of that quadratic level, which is 1.03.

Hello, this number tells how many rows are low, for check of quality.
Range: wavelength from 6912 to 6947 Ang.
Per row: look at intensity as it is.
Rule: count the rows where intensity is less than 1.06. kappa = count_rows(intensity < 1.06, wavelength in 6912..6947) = 22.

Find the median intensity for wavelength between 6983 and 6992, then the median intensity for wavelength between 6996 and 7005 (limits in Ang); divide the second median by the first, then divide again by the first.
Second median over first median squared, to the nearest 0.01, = 0.89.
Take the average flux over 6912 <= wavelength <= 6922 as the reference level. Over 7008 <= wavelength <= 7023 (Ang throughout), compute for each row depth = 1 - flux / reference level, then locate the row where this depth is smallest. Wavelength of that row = 7020.54 Ang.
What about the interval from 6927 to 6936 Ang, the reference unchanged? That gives 6930.59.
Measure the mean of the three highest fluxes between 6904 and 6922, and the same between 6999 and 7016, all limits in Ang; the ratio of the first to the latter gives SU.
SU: 0.69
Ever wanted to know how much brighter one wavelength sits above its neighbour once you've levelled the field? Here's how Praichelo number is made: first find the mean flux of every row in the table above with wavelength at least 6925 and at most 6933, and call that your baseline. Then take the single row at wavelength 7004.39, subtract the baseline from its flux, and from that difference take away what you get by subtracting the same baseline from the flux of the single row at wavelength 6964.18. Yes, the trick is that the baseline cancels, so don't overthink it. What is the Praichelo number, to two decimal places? 0.02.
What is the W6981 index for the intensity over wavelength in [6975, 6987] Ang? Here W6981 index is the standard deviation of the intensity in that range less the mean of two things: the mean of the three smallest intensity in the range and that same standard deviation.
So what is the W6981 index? -0.49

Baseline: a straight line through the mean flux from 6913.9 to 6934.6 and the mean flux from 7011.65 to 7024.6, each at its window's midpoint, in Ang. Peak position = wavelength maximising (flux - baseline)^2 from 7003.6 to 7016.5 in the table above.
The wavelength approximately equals 7010.84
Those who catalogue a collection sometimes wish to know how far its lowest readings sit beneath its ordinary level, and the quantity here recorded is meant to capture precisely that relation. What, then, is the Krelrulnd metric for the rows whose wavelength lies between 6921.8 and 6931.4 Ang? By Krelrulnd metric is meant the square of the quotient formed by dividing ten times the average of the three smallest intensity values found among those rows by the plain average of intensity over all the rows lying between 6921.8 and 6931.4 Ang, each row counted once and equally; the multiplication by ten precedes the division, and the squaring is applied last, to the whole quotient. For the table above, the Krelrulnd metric 96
